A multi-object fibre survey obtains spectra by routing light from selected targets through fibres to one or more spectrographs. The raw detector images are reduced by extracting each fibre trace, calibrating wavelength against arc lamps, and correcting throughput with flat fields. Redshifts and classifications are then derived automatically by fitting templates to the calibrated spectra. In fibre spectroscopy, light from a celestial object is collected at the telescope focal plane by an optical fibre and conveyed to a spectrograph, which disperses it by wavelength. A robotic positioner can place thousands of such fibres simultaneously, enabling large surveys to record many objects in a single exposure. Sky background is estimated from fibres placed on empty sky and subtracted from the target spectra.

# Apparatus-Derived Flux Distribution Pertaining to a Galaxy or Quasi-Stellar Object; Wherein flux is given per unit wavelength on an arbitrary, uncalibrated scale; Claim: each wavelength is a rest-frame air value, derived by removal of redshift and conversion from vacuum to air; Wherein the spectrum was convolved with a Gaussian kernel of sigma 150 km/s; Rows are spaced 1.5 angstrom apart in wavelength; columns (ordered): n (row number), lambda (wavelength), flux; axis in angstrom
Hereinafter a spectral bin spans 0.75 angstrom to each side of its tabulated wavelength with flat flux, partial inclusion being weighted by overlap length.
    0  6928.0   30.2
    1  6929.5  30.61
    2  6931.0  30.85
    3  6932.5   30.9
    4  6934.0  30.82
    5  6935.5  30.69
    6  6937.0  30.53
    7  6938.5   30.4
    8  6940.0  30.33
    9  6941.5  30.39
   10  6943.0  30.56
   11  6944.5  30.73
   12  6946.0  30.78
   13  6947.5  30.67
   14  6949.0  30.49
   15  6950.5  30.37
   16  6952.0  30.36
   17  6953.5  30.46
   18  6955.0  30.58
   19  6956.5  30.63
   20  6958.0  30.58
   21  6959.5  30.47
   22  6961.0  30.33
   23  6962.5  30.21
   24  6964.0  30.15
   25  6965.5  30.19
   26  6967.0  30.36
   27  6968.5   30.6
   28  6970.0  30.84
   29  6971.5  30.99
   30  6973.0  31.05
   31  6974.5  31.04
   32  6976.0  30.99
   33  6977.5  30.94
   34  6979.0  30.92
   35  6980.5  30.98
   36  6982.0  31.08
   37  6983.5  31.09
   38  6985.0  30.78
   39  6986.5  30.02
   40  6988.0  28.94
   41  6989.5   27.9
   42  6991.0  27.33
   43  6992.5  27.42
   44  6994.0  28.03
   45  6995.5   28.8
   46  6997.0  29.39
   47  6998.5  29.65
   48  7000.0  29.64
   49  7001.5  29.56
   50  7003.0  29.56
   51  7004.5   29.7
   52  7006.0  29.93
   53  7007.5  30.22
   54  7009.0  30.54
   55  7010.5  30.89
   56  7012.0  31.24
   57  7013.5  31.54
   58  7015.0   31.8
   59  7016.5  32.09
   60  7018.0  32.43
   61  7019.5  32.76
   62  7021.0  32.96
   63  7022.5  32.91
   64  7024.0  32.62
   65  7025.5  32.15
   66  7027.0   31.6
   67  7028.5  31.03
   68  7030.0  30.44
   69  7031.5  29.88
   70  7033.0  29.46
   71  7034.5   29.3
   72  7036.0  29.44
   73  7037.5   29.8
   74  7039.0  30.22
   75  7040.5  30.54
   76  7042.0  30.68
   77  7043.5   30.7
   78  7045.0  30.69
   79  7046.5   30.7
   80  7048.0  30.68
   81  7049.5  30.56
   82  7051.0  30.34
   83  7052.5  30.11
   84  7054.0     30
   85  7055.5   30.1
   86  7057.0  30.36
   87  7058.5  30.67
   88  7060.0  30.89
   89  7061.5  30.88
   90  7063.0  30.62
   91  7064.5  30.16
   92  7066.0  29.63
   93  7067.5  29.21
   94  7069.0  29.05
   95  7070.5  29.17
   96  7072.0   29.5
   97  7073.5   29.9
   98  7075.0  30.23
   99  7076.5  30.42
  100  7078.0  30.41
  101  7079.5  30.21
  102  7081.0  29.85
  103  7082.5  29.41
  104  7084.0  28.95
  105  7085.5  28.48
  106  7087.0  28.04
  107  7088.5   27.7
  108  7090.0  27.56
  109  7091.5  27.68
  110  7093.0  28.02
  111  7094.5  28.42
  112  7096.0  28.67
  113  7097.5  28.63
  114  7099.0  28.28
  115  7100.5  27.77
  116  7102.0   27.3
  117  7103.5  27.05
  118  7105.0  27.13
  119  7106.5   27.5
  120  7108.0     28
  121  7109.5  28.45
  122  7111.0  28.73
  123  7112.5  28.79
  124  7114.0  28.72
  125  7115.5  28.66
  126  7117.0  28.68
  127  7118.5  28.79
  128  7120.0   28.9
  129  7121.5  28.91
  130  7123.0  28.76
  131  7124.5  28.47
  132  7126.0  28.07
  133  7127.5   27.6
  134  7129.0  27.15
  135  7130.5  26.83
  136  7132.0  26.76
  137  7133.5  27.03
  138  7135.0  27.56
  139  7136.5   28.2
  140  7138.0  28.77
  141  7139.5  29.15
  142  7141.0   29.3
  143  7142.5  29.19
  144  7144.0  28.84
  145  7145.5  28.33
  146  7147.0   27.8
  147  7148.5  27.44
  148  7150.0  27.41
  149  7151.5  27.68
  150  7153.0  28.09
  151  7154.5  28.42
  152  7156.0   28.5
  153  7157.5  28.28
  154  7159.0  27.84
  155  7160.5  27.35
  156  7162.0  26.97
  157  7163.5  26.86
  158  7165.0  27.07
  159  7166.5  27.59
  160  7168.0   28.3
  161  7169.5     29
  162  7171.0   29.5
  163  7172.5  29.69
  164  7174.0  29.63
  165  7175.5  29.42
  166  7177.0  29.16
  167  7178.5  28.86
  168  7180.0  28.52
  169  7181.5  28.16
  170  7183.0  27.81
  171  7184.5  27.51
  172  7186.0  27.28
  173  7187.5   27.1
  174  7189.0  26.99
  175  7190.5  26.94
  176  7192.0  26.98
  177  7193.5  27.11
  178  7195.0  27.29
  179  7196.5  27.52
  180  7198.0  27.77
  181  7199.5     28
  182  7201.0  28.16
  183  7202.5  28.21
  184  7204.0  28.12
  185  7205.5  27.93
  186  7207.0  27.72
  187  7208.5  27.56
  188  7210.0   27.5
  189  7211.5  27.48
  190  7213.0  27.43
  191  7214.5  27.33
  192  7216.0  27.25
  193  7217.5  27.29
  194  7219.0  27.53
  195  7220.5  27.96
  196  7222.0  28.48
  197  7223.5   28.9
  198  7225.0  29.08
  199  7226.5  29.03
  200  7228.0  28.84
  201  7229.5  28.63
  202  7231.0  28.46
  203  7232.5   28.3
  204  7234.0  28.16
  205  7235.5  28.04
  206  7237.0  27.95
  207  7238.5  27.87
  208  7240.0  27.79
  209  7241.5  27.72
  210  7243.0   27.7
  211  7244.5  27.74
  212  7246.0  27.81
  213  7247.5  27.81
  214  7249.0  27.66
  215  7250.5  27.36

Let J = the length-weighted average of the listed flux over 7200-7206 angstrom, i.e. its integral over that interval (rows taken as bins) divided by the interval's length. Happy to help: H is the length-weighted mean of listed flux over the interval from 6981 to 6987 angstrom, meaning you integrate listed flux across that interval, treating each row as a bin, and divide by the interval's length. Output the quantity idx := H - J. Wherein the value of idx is 2.7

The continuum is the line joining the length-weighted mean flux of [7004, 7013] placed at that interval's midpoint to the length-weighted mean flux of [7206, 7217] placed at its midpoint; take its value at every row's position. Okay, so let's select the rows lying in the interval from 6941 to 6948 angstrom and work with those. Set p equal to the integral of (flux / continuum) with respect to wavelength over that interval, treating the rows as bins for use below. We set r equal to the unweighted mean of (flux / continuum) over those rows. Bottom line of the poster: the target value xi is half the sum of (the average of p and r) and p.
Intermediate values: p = 6.8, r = 0.97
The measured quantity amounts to 5.4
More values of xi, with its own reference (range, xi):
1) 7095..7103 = 6.0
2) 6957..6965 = 6.1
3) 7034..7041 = 5.5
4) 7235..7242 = 5.7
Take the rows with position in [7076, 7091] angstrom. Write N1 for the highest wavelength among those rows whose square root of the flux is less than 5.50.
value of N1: 7090.0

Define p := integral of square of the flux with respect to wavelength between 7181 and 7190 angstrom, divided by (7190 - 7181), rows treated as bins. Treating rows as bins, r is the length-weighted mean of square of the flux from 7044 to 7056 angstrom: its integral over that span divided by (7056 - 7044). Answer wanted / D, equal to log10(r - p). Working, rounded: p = 753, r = 925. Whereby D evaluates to 2.23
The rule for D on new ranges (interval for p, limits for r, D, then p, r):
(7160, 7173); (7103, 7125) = 1.30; 786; 806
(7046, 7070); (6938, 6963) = 1.20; 914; 930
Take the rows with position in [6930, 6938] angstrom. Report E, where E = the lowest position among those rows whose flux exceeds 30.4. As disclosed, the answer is 6931.0 angstrom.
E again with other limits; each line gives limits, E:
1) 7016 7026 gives 7016.5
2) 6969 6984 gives 6970.0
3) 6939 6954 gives 6943.0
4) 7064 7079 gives 7076.5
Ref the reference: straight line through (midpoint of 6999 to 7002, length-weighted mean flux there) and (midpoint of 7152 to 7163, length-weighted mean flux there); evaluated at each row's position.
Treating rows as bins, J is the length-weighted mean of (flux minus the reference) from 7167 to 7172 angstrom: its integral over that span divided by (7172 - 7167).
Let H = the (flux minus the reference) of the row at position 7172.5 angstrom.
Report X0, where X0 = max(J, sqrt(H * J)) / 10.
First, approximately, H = 2.0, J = 1.1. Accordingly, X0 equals 0.15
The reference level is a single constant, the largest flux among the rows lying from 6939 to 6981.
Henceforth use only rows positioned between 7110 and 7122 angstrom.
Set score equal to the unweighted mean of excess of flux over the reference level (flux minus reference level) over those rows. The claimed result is -2.3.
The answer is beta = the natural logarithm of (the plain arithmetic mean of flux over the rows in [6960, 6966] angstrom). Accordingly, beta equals 3.41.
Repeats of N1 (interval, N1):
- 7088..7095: 7094.5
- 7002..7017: 7007.5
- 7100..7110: 7109.5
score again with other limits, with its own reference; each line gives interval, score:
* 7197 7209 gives -3.1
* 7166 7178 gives -2.0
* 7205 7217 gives -3.5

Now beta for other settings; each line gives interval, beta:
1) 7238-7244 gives 3.32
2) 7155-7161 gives 3.33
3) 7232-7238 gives 3.34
